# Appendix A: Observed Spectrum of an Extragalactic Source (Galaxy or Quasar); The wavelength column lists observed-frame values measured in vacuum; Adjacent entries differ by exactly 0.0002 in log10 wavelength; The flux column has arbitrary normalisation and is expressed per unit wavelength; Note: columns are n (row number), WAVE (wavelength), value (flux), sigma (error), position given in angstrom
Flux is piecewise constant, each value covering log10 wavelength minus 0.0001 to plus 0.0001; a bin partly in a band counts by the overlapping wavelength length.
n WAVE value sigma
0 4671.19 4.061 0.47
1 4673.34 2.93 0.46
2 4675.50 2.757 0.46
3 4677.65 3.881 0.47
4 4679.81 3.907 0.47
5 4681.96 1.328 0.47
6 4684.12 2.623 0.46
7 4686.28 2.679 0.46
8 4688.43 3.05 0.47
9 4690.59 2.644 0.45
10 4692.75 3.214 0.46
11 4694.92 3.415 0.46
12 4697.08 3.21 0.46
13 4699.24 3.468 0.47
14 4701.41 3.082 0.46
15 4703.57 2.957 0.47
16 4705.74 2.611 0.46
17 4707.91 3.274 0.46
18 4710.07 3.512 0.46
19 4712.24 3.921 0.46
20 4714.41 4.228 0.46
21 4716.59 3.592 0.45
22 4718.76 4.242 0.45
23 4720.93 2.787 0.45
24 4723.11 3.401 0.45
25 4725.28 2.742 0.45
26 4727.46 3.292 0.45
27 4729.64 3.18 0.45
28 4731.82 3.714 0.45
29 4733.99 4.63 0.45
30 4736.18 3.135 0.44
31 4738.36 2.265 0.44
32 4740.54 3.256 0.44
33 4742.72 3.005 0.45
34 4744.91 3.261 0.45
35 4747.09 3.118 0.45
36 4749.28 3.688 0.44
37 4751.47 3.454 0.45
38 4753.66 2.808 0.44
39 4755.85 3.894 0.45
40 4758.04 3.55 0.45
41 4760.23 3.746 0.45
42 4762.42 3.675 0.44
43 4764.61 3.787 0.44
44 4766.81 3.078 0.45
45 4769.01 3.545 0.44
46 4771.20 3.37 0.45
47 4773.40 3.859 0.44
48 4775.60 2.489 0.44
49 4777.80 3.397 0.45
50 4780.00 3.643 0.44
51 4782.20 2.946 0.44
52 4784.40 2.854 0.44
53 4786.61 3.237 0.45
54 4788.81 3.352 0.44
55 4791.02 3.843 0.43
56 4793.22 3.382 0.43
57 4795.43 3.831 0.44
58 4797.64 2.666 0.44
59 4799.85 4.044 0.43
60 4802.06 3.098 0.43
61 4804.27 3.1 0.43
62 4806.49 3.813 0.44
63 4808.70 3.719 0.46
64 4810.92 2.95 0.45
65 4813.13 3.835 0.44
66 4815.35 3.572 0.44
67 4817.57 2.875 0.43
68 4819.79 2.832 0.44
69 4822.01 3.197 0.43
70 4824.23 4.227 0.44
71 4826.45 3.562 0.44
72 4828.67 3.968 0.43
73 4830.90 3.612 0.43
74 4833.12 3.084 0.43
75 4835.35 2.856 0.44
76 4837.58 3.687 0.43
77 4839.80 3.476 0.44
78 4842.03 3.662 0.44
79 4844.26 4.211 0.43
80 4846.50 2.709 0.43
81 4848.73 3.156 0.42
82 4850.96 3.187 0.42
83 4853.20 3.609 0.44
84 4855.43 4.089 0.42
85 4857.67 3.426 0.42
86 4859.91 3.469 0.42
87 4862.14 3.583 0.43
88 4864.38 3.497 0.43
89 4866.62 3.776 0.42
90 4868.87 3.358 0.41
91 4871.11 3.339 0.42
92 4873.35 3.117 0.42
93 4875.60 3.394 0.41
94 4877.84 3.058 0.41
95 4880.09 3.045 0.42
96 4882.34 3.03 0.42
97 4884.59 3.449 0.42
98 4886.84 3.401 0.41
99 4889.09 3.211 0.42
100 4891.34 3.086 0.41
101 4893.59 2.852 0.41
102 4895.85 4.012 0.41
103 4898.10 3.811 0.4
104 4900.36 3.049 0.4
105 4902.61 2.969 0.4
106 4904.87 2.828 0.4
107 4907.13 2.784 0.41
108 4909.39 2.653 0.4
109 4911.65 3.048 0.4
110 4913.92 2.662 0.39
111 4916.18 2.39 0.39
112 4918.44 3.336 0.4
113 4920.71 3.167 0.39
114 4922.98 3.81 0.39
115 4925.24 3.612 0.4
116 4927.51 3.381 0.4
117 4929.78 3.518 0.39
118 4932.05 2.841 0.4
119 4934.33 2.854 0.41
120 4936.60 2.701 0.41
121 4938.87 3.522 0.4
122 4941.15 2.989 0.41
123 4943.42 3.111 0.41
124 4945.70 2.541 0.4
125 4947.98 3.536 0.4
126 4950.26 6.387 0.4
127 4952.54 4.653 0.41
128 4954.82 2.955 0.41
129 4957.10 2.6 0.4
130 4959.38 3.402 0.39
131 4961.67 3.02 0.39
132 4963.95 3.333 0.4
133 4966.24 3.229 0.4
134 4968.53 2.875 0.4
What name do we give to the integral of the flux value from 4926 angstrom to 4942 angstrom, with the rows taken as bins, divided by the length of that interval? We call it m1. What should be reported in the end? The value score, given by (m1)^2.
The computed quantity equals 9.8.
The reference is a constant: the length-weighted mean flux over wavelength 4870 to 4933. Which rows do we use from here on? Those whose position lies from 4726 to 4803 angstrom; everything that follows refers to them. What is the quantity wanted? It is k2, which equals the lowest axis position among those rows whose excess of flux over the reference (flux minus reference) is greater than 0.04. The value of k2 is 4727.46 angstrom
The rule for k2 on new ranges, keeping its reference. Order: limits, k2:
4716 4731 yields 4716.59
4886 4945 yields 4886.84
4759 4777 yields 4760.23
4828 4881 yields 4828.67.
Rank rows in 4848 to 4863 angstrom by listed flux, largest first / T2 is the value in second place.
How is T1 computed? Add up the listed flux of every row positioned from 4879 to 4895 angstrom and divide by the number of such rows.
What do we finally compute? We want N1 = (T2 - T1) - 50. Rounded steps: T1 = 3.15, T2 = 3.609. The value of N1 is -49.5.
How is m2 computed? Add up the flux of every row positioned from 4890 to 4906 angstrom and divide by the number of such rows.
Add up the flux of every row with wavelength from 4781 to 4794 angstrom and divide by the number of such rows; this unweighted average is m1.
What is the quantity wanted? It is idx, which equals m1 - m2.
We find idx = 0.04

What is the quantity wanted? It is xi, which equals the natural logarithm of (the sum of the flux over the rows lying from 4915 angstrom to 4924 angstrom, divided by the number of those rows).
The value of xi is 1.156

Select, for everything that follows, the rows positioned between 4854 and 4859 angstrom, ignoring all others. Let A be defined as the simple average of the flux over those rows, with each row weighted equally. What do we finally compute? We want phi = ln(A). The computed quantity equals 1.32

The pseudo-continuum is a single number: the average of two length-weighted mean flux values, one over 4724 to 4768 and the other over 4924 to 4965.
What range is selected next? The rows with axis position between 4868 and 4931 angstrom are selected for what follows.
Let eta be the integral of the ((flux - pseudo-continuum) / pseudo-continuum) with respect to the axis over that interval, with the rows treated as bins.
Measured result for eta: -3.5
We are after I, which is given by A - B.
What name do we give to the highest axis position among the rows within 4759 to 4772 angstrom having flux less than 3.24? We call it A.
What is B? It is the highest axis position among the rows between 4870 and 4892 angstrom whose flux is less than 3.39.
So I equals -124.5 angstrom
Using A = 4766.81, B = 4891.34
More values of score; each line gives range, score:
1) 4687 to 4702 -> 9.9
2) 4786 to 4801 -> 12.2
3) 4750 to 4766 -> 12.6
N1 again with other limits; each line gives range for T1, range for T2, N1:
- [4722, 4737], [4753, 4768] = -49.7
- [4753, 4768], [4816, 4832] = -49.5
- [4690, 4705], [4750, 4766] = -49.4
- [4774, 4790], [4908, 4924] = -49.8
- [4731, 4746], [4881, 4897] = -49.9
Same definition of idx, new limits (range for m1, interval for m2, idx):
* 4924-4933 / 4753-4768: -0.17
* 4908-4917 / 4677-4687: -0.20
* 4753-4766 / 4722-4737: 0.13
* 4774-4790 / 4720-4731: 0.05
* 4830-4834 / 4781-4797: 0.00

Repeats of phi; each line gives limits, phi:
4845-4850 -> 1.08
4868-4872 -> 1.21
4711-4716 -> 1.40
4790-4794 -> 1.28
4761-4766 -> 1.32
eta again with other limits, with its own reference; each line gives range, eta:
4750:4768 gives 0.7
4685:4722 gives -1.0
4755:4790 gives 0.2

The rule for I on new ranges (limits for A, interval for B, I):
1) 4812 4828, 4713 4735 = 92.4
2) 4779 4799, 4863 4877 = -75.7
